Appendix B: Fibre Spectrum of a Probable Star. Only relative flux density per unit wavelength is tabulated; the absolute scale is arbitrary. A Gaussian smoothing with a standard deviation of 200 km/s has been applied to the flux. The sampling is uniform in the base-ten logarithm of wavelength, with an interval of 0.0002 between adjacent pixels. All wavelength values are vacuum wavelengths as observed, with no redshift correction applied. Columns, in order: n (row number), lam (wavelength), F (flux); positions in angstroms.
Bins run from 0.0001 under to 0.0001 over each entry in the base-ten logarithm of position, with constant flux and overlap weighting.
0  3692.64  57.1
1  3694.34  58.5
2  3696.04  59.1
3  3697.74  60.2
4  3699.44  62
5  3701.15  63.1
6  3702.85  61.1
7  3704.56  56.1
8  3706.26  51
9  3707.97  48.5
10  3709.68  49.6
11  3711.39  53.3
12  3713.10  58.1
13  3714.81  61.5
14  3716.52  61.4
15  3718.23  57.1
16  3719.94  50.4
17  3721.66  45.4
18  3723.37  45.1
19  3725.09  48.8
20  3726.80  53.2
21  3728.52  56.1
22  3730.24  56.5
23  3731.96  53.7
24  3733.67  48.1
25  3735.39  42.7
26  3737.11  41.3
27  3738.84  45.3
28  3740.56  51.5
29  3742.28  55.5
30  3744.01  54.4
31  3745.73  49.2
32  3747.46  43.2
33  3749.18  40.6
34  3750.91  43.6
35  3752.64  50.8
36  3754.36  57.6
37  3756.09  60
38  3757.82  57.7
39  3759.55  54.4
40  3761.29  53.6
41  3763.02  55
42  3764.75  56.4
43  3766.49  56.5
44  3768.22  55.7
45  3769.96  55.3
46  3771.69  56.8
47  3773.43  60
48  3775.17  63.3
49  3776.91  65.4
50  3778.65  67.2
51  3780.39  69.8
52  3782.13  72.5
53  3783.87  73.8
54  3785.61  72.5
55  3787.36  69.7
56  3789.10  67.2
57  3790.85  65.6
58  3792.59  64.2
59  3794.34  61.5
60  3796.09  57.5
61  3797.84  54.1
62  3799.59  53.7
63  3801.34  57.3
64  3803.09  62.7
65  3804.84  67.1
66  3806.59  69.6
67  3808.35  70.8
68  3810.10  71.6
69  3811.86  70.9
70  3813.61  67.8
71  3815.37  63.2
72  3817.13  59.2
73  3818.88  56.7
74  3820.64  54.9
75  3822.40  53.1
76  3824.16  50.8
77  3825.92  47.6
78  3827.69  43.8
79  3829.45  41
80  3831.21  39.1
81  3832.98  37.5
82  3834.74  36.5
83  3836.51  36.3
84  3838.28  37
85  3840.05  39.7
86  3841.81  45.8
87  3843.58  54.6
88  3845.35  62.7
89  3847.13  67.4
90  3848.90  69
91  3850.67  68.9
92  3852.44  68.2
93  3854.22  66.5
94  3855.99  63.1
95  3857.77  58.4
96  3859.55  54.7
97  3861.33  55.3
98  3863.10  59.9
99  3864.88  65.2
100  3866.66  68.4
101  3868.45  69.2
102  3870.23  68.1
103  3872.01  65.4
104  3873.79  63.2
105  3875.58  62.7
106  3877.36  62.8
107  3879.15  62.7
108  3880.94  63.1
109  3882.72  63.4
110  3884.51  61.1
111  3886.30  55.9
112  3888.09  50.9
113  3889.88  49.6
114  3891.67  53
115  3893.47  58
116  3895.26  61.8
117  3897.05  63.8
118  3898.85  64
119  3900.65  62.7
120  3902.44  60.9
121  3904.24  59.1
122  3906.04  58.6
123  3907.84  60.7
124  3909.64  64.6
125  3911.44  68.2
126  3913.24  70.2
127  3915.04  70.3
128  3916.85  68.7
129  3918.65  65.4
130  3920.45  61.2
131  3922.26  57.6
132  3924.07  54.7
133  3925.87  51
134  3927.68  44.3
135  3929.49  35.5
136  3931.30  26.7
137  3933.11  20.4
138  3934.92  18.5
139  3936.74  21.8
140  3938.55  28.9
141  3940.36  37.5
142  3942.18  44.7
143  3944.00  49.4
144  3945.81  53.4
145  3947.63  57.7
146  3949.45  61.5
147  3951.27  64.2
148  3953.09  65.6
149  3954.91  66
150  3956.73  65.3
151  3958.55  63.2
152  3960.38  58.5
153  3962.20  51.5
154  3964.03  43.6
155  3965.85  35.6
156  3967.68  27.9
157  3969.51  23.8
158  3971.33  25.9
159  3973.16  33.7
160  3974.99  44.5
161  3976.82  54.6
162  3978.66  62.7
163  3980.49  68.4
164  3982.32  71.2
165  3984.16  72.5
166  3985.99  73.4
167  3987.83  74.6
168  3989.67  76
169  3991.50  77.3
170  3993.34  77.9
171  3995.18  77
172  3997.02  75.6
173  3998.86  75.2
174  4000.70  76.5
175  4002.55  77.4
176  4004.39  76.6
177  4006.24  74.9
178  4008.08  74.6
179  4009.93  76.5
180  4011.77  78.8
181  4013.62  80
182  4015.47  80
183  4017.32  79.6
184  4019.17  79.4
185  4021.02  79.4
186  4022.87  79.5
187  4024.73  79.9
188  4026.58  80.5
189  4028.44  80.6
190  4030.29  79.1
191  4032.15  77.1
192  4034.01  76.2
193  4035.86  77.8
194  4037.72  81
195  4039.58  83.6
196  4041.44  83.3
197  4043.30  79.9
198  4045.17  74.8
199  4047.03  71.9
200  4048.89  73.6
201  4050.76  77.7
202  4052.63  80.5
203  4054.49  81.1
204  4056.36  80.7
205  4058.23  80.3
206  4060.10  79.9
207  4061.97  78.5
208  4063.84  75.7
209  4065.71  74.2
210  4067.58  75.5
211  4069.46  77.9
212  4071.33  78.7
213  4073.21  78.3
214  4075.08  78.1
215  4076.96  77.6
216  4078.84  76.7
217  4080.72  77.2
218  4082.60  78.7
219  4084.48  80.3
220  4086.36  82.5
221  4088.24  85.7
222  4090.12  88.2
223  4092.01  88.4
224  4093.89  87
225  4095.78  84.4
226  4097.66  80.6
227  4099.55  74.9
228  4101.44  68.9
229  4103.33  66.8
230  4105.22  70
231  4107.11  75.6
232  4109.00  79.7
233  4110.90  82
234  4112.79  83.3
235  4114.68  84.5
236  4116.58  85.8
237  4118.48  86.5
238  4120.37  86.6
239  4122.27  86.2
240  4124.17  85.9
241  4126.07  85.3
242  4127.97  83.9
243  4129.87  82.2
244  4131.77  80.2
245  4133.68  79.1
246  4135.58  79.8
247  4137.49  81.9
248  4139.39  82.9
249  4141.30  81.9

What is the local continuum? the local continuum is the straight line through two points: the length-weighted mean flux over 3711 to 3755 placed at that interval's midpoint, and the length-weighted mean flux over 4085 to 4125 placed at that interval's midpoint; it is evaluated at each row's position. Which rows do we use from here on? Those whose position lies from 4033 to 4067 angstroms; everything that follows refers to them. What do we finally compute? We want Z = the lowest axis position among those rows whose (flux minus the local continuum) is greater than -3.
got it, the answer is 4034.01 angstroms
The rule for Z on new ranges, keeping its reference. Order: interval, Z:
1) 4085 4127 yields 4086.36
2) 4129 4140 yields 4129.87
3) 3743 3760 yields 3744.01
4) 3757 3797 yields 3757.82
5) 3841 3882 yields 3845.35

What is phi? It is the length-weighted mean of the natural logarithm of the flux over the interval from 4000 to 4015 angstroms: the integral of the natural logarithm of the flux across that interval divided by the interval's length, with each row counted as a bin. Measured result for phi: 4.34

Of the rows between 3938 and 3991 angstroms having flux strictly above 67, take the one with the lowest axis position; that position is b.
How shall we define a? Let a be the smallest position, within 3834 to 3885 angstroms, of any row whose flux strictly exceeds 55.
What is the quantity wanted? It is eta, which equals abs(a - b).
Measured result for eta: 135.1 angstroms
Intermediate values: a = 3845.35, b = 3980.49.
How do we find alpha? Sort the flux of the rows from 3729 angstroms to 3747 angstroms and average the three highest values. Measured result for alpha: 55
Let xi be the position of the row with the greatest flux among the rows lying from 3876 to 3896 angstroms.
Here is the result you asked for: 3882.72 angstroms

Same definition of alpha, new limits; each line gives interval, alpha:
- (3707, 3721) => 60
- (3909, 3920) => 70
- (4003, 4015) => 78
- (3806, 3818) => 71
